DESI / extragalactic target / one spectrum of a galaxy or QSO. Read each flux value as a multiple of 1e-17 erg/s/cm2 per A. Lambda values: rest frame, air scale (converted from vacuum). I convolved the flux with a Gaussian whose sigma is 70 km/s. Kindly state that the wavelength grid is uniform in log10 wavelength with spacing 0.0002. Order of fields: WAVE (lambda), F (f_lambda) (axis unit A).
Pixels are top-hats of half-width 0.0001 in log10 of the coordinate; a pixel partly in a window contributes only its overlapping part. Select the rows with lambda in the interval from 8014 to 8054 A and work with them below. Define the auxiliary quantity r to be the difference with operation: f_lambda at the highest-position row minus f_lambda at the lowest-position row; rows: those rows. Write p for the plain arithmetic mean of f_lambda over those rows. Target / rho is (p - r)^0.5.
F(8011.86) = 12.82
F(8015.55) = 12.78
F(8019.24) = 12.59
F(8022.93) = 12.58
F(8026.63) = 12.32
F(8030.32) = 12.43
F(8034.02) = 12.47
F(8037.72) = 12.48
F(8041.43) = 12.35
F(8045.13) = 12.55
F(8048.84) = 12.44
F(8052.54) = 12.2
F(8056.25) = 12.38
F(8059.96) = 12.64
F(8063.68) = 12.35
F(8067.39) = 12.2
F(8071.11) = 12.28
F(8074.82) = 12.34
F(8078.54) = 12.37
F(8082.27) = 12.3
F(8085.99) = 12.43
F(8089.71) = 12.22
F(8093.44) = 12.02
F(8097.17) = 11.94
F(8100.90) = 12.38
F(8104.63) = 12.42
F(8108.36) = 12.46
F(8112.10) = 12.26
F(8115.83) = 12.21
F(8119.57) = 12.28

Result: 3.61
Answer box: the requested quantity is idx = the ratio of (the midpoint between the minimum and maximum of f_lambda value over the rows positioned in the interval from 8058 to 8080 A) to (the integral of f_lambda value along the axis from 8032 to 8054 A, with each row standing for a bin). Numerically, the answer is 0.0455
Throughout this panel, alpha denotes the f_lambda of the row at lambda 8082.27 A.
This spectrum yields 12.3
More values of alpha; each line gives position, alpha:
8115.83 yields 12.21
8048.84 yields 12.44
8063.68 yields 12.35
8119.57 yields 12.28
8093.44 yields 12.02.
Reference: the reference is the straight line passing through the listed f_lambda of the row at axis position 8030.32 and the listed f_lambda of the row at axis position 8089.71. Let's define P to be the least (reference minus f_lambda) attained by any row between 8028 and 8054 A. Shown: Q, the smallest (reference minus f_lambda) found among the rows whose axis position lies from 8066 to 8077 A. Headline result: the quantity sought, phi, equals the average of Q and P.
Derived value -0.120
